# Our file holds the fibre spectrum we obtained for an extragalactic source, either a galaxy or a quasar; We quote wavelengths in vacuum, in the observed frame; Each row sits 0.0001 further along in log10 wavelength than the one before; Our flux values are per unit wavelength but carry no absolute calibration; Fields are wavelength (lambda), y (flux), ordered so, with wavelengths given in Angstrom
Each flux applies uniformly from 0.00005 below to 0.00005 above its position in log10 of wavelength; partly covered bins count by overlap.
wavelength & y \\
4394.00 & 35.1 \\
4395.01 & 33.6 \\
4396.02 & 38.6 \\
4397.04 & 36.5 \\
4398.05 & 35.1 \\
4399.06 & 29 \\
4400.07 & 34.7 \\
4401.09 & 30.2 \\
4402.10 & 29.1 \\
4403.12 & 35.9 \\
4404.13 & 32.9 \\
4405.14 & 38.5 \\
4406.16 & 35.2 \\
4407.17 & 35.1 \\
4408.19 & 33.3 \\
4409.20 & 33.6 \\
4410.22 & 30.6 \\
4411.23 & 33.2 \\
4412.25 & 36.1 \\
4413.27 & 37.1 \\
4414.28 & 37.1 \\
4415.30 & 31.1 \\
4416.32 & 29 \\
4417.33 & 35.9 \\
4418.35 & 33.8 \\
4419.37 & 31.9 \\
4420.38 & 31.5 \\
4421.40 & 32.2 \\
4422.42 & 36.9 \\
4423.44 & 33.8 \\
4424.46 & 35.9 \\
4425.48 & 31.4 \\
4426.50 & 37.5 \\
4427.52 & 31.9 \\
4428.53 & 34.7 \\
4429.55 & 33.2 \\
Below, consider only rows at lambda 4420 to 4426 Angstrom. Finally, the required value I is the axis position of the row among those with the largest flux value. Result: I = 4422.42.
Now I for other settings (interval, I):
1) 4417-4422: 4417.33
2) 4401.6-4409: 4405.14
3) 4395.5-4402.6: 4396.02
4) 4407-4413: 4412.25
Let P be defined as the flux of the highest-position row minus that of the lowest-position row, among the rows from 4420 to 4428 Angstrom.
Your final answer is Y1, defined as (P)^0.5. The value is 0.63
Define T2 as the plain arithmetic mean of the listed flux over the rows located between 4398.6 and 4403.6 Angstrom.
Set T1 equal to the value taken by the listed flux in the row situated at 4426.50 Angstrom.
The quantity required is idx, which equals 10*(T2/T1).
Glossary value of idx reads 8.5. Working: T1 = 37.5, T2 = 31.8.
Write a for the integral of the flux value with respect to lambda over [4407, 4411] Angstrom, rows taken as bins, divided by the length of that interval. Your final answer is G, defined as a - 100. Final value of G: -67.0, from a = 33.0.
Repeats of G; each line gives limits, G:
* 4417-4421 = -66.9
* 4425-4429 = -66.0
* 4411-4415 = -64.2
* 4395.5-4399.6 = -65.2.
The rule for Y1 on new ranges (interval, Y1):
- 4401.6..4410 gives 2.12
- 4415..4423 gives 2.41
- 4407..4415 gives 1.41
